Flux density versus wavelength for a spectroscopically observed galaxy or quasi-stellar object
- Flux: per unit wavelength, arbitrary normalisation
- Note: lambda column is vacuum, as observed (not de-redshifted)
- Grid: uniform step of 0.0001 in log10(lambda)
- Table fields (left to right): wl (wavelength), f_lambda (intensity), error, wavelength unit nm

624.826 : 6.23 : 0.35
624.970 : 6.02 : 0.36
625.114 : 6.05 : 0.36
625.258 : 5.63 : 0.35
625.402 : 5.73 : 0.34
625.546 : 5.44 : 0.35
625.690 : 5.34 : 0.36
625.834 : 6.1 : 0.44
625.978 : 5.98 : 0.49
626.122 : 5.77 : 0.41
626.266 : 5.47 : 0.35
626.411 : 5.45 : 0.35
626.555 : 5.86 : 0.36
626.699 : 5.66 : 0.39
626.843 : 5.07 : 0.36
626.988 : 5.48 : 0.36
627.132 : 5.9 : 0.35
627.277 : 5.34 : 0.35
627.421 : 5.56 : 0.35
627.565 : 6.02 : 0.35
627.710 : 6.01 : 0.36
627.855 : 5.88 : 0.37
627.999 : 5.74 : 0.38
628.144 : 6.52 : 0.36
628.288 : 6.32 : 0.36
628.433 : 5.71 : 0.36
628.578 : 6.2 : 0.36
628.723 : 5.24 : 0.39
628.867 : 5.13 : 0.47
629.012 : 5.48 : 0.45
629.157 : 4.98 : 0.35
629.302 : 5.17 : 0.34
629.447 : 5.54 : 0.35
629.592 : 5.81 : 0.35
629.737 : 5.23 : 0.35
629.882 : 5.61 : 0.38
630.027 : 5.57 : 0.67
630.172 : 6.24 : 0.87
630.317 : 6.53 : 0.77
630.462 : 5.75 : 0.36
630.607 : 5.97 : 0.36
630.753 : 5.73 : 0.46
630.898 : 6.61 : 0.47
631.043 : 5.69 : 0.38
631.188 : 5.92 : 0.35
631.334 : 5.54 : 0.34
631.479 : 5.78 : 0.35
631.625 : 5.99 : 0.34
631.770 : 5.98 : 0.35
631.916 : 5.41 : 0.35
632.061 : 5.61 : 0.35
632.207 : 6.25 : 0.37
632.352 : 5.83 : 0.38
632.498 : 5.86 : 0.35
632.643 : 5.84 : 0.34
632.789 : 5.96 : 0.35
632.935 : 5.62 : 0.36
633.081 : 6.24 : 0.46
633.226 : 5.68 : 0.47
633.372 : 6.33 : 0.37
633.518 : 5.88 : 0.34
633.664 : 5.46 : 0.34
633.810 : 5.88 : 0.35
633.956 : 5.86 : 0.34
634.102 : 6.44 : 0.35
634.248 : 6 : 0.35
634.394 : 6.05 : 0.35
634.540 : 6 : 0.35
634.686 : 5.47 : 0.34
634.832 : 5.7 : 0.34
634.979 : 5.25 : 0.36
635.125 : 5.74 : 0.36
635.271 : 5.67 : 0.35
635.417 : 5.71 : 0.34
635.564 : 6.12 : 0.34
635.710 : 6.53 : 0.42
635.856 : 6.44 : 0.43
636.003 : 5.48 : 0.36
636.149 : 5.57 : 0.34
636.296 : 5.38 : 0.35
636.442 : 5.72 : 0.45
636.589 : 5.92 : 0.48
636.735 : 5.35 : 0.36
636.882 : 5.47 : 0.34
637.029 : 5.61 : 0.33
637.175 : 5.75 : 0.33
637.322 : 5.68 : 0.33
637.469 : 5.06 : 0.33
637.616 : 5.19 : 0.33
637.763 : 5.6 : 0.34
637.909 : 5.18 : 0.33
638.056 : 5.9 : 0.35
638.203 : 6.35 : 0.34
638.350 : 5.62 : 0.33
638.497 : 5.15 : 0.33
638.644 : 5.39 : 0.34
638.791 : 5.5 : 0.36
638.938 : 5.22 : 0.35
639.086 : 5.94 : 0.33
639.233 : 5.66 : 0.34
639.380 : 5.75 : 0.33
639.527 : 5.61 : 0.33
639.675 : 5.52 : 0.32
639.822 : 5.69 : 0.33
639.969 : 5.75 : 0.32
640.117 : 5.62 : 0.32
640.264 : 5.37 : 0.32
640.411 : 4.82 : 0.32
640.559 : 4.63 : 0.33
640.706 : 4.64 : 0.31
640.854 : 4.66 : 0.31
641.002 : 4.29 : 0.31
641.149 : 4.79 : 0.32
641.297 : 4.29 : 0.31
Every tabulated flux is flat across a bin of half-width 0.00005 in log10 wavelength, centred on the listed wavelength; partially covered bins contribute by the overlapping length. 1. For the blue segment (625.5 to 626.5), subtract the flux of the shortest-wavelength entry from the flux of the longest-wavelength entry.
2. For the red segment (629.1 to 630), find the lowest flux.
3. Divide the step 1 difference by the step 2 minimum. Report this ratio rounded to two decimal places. 0.00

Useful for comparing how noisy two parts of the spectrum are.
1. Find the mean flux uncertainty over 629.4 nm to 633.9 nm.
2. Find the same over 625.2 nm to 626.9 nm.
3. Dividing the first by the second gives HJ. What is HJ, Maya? 1.08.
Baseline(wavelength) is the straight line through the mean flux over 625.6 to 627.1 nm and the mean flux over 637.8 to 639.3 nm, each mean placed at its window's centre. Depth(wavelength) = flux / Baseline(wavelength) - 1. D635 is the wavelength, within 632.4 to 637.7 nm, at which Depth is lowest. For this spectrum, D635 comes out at 637.469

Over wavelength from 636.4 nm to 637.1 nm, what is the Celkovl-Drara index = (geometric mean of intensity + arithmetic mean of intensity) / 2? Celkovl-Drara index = 5.6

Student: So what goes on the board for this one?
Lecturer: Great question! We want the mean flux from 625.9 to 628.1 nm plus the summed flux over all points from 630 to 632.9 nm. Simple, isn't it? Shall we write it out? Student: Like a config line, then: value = 124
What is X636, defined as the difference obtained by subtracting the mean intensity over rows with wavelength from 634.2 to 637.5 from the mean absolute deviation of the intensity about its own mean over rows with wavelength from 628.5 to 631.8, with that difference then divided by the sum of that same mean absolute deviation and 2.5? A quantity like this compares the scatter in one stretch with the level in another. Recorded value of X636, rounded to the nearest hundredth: -1.91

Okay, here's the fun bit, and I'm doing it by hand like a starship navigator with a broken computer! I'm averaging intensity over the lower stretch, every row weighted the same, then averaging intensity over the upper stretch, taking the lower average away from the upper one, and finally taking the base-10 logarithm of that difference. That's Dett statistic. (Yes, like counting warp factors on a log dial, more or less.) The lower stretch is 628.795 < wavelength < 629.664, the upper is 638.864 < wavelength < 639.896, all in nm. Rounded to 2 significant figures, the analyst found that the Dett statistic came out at -0.56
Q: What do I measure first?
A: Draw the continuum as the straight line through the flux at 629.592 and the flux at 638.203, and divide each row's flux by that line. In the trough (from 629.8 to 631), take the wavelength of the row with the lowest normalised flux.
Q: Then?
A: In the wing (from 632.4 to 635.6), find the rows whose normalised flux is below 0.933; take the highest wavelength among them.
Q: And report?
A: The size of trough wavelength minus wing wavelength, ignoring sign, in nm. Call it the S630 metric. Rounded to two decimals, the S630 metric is 5.39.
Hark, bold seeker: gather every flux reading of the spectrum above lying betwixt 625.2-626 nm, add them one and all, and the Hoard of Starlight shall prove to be 34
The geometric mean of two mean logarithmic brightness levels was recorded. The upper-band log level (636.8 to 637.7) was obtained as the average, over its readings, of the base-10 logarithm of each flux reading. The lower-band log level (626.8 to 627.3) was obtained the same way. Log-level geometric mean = 0.736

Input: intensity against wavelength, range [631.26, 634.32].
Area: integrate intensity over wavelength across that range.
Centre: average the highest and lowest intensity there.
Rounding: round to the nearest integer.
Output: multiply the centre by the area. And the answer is 107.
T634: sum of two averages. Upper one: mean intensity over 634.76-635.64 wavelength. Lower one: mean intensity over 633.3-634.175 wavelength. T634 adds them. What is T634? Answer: 11.7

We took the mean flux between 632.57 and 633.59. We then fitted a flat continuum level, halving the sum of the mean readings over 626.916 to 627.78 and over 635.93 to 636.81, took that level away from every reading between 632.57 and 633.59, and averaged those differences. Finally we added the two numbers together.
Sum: 6.2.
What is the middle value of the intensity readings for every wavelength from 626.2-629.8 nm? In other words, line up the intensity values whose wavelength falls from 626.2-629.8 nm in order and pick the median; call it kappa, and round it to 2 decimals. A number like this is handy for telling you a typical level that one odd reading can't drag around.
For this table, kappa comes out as 5.56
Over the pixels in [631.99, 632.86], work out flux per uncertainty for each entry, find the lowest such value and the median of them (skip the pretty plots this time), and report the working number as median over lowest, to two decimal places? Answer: 1.10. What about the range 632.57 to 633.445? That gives 1.35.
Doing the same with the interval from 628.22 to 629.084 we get 1.34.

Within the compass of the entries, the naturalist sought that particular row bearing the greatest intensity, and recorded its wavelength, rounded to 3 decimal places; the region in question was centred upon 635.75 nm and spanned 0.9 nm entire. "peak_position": 635.710 nm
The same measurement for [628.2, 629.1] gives 628.288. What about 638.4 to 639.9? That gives 639.086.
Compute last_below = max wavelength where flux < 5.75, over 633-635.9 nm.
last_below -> 635.417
